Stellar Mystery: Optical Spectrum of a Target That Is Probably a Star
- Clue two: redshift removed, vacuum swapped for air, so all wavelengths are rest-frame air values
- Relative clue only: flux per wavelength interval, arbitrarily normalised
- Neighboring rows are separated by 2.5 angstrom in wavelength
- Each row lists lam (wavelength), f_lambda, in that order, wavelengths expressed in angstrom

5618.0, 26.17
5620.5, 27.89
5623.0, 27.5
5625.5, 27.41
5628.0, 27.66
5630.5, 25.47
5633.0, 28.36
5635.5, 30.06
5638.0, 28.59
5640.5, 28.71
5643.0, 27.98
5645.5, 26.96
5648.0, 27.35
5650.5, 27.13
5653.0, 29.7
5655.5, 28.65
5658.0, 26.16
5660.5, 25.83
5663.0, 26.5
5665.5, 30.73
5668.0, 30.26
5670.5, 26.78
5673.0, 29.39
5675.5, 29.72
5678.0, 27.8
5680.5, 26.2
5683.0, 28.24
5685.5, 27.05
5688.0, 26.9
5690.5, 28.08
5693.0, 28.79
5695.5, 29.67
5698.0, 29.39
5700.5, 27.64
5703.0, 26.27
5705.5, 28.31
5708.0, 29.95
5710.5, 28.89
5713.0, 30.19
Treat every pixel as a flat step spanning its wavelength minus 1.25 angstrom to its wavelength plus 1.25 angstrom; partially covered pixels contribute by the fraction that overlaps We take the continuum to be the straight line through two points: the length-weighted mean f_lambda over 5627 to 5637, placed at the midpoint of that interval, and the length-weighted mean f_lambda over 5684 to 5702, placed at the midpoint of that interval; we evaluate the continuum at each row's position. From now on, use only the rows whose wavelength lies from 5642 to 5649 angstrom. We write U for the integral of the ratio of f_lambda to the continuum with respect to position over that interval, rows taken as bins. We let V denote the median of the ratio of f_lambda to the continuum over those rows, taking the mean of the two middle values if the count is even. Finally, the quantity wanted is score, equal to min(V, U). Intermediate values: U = 7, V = 0.98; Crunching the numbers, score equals 0.977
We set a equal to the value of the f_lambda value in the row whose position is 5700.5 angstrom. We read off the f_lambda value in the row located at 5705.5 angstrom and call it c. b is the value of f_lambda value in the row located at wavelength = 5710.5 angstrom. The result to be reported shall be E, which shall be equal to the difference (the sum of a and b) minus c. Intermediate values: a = 27.64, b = 28.89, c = 28.31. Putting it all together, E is 28.2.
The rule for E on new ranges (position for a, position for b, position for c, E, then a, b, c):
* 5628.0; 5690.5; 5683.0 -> 27.5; 27.66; 28.08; 28.24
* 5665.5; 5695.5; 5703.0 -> 34.1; 30.73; 29.67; 26.27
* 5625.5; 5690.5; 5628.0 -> 27.8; 27.41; 28.08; 27.66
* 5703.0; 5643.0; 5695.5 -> 24.6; 26.27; 27.98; 29.67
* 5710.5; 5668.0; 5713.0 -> 29.0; 28.89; 30.26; 30.19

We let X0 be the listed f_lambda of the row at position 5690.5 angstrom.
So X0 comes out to 28.08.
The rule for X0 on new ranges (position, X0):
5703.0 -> 26.27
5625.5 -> 27.41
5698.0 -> 29.39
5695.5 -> 29.67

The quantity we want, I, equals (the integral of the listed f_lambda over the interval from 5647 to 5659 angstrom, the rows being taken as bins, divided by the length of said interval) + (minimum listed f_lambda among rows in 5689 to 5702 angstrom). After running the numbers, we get 55.5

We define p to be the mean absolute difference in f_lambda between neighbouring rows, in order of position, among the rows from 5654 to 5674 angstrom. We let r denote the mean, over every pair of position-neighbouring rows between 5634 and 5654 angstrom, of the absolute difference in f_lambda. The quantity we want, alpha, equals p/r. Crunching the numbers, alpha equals 2.2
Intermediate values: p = 2.0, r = 0.93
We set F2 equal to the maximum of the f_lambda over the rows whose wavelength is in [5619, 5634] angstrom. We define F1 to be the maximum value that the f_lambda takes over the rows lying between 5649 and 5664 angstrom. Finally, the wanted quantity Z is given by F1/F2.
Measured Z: 1.05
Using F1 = 29.7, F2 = 28.36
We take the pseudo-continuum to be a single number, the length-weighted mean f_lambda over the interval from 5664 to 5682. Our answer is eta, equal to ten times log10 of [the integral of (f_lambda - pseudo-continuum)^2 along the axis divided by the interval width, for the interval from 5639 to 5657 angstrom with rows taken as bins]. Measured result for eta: 1.0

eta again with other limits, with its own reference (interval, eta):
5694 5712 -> 1.6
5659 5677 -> 5.5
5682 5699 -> 0.5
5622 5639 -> 3.7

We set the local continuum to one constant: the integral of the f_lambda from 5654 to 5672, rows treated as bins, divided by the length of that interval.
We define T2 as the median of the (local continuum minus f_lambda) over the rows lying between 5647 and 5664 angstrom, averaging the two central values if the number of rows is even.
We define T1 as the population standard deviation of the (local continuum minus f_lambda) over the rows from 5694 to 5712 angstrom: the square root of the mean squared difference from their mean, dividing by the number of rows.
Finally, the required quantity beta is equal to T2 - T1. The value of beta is -0.4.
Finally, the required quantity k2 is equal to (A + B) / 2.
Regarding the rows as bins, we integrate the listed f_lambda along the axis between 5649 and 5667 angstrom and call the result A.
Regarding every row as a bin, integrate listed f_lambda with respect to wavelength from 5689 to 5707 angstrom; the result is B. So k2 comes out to 505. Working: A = 501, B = 510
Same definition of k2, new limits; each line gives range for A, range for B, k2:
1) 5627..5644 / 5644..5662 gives 486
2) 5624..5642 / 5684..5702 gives 506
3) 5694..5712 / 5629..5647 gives 510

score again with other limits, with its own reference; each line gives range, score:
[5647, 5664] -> 0.969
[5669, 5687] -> 0.989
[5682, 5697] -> 1.000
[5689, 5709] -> 1.012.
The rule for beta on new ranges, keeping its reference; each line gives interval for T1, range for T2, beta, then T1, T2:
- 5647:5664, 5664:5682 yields -2.8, 1.29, -1.5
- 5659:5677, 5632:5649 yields -2.3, 1.87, -0.5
